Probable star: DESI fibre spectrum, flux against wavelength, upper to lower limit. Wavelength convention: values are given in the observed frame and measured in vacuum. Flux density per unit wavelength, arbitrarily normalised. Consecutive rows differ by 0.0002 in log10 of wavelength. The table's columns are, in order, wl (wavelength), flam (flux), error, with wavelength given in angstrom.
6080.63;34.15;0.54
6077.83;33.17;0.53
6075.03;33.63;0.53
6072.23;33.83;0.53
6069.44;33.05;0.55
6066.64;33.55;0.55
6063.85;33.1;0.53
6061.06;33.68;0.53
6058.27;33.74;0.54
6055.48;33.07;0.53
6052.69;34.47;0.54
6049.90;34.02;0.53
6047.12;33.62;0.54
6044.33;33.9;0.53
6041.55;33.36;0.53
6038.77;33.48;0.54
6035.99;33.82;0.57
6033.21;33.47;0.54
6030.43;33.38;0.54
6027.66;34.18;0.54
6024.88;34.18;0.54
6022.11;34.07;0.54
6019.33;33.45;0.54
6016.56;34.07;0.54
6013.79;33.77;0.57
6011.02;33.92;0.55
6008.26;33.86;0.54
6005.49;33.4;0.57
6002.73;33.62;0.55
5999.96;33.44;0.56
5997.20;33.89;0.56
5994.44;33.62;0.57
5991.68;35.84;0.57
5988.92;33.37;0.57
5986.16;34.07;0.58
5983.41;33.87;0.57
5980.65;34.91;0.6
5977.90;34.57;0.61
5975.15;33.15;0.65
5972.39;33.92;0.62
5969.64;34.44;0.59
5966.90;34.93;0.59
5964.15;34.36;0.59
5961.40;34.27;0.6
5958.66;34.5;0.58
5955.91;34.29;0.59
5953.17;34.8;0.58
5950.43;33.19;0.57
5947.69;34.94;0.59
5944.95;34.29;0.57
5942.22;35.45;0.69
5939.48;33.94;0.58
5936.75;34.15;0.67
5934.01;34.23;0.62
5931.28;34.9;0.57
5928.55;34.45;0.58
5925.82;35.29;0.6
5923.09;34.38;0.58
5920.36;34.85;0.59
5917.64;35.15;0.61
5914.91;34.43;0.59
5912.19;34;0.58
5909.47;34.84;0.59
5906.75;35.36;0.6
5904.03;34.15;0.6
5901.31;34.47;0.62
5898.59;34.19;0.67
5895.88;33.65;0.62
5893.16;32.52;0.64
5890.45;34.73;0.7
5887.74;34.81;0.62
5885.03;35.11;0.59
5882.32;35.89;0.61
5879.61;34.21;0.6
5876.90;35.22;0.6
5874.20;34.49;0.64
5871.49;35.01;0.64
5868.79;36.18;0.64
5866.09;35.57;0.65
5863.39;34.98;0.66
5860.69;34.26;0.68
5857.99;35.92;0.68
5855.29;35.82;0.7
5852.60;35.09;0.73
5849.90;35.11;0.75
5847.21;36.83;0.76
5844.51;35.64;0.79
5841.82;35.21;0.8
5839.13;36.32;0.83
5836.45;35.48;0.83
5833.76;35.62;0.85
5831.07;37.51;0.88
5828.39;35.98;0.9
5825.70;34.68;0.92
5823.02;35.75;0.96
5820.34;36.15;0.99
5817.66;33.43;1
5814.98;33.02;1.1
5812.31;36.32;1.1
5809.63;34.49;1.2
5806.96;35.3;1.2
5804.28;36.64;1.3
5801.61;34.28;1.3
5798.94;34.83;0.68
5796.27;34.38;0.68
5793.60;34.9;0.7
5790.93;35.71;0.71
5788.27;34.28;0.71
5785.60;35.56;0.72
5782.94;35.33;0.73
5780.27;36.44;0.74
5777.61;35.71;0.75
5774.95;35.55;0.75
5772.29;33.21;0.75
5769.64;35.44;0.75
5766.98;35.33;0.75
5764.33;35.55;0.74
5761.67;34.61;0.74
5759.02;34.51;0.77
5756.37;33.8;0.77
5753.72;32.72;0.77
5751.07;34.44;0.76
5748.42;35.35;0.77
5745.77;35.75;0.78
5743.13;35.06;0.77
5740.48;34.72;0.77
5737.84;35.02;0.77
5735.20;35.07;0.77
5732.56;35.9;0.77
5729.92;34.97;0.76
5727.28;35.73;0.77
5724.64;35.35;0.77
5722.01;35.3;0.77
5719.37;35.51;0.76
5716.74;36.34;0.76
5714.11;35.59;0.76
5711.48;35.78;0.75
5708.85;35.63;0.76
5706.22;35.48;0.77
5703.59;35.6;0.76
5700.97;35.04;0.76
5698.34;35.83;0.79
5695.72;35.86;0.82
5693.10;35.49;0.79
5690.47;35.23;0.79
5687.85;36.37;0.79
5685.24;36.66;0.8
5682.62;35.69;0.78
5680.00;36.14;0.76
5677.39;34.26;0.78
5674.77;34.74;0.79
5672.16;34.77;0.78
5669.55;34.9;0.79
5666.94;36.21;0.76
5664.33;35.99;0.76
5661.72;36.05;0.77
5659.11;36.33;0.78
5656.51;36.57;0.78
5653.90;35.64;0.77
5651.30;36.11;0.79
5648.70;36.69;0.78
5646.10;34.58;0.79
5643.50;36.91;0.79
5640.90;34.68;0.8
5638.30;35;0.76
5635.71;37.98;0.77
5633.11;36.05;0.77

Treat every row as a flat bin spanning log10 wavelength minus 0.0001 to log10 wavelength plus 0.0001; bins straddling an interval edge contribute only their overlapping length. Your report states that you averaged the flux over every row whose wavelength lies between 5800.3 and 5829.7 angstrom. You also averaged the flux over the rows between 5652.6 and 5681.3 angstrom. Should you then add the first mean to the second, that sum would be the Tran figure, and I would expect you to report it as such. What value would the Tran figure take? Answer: 70.7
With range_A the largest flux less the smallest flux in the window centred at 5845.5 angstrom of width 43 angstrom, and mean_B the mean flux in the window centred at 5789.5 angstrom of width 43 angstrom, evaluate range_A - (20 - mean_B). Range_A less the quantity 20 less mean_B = 18.4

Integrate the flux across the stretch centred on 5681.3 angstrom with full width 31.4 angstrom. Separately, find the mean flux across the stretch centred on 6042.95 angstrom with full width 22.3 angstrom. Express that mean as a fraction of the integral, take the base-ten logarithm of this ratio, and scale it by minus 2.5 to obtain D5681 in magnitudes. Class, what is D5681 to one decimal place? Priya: 3.8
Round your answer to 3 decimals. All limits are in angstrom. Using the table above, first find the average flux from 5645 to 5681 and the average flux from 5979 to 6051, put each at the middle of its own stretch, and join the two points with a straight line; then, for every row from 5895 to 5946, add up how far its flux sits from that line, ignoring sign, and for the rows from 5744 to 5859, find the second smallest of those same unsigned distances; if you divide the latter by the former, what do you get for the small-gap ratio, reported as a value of 0.016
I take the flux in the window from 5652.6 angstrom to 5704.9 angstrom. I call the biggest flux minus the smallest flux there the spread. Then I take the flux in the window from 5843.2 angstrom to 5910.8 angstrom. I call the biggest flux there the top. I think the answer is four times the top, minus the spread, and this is 144.9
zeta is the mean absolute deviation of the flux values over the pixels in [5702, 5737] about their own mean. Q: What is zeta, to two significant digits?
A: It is 0.26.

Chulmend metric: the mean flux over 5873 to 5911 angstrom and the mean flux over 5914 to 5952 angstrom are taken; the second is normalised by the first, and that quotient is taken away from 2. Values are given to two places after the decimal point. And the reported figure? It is 1.00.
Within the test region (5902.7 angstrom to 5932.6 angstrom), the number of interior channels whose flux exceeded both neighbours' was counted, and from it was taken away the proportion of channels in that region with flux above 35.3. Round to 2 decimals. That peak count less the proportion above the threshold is 2.91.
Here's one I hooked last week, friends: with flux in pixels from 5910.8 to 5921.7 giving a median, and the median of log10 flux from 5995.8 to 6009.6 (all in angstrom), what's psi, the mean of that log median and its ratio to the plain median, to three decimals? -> 0.785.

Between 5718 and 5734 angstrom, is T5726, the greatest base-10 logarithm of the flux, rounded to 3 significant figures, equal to 1.56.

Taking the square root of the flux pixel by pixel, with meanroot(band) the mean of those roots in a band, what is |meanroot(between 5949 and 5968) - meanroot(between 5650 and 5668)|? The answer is 0.15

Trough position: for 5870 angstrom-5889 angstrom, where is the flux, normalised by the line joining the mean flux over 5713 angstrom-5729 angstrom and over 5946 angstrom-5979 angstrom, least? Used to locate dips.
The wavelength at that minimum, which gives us 5879.61 angstrom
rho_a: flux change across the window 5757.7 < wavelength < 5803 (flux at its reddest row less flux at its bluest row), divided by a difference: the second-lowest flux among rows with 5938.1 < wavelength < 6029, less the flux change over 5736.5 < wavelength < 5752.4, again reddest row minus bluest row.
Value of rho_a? -0.01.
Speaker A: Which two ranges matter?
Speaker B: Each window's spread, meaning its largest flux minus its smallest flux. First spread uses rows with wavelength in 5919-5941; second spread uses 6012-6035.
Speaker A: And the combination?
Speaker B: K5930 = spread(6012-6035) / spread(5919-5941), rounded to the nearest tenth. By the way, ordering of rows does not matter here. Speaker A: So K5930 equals 0.6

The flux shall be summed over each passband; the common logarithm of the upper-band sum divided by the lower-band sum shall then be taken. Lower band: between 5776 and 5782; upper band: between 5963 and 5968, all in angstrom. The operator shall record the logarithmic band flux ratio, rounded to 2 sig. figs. -0.018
